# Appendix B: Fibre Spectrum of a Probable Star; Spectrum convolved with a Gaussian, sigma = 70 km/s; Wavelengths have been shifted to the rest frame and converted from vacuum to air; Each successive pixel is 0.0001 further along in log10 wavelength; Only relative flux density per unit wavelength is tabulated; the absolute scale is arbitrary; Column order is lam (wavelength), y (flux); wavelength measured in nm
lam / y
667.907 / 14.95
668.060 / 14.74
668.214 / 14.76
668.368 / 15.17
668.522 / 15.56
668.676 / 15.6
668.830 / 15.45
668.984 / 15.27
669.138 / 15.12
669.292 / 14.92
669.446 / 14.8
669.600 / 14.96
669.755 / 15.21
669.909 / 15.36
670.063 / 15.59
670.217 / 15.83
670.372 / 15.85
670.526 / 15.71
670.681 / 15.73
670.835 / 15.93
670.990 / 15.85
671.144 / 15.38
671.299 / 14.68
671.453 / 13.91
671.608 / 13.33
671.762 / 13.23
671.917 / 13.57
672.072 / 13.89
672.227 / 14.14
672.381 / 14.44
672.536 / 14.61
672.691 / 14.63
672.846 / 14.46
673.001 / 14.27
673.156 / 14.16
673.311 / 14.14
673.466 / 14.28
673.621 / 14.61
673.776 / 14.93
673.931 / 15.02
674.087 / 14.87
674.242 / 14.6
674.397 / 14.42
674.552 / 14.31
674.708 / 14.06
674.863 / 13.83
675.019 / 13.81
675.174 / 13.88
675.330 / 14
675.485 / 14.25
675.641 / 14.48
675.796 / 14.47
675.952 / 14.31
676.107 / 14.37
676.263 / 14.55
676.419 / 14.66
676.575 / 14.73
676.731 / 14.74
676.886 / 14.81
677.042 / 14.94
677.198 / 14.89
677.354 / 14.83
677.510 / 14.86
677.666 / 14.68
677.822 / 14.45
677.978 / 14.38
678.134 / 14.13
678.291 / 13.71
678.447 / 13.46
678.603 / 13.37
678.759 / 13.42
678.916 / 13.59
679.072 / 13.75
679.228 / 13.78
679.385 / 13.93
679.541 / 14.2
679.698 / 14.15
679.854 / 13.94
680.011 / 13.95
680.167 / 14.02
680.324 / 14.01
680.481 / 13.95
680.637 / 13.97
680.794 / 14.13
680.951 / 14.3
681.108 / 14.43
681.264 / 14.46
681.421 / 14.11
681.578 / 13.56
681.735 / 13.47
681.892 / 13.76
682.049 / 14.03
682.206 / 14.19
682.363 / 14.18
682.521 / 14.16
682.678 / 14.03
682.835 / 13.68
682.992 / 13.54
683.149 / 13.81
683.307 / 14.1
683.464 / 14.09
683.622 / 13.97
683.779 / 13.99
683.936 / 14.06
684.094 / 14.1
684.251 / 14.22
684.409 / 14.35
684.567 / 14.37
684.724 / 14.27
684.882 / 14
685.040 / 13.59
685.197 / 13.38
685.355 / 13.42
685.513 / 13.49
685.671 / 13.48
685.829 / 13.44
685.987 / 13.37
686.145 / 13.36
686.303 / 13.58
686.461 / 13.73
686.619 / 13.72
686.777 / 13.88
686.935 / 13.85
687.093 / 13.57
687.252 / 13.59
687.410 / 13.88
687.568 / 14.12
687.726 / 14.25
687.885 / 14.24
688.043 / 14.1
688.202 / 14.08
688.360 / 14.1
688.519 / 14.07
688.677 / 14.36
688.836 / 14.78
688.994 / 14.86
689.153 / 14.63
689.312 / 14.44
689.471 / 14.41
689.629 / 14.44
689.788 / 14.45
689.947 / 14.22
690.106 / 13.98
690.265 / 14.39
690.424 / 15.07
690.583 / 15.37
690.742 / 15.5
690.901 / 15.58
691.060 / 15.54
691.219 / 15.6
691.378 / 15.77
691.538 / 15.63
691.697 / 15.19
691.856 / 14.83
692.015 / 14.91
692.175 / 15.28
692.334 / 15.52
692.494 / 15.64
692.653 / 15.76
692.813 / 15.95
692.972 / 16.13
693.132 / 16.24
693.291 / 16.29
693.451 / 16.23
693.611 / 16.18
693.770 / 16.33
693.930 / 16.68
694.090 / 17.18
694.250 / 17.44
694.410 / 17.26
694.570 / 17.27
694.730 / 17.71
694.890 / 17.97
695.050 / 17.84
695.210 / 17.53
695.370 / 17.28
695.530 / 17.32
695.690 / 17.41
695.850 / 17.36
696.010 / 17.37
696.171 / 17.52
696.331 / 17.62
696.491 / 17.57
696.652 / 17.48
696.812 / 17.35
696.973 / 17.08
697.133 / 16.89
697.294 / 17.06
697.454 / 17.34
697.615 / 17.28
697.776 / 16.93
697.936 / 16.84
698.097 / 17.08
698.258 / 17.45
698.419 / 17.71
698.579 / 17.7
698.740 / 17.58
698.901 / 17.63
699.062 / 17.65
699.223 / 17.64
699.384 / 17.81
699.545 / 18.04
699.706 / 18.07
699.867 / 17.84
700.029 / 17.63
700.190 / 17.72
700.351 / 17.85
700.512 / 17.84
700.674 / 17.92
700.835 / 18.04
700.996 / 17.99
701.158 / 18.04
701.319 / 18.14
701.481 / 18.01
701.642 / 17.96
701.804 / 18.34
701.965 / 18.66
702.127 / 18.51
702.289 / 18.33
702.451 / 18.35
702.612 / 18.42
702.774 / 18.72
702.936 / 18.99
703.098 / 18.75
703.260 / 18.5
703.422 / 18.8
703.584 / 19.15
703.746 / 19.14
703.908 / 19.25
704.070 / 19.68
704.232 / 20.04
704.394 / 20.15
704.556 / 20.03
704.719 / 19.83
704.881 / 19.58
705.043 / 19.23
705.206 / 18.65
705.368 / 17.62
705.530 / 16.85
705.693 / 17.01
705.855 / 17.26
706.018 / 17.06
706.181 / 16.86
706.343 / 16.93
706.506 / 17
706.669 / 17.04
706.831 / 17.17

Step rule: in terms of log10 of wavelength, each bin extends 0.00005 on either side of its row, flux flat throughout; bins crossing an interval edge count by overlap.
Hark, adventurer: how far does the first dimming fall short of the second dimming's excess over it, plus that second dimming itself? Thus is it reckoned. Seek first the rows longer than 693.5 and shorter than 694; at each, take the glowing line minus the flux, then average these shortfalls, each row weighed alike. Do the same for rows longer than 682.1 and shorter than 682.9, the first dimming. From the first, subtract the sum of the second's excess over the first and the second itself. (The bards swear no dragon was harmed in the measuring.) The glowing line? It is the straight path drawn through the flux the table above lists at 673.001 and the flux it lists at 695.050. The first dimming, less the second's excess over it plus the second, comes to 1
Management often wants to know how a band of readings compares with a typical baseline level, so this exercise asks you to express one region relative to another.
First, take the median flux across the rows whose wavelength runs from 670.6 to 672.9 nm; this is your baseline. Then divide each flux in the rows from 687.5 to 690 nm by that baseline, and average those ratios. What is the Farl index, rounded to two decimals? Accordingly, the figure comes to 0.99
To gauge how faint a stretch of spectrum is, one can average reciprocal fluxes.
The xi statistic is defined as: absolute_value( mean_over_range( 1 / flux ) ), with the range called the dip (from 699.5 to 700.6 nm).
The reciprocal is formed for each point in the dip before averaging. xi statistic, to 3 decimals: 0.056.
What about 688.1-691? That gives 0.069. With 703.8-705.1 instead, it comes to 0.051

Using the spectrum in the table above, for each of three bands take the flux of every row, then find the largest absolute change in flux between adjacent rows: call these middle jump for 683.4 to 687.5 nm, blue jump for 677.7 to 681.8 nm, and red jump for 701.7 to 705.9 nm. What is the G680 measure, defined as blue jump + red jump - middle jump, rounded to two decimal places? 1.17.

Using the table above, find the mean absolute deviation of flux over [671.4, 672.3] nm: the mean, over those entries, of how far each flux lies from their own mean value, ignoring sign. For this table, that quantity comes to 0.30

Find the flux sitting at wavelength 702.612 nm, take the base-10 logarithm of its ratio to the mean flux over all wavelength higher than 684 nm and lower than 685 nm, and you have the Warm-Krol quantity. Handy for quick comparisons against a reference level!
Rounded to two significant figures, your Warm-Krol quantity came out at 0.11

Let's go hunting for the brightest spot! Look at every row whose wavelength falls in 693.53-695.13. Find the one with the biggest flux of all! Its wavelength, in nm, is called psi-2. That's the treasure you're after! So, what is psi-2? 694.890 nm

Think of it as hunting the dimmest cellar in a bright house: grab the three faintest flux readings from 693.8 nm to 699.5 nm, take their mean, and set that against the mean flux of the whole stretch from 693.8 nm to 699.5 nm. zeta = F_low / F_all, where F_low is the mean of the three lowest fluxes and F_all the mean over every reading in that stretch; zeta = 0.966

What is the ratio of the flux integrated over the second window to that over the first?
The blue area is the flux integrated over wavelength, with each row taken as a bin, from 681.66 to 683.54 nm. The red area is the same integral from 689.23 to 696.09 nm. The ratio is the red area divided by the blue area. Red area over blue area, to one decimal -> 4.2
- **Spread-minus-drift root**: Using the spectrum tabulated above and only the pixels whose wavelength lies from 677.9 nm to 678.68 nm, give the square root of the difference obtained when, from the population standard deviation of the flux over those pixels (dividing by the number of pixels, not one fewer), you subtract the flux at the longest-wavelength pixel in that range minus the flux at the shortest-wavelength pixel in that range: 1.2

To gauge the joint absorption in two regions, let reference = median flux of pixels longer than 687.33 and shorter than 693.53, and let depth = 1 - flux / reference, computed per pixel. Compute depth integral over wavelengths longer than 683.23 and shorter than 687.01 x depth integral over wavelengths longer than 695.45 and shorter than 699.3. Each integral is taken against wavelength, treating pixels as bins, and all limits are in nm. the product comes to -0.17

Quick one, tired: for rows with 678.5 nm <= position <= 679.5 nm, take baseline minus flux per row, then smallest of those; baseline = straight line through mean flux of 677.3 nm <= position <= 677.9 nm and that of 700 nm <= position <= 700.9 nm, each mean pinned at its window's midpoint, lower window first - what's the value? 1.0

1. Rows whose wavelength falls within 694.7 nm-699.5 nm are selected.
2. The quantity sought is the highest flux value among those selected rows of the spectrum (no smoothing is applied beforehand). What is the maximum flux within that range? 17.97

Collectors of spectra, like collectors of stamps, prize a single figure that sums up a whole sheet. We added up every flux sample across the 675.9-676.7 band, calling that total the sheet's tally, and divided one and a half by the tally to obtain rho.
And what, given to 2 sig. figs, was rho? 0.021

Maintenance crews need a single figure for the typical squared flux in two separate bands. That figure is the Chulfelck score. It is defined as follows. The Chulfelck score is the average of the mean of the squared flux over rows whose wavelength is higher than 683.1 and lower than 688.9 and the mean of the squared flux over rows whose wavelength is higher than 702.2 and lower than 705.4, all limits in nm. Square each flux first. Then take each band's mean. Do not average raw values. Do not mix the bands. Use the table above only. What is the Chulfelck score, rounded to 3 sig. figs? 279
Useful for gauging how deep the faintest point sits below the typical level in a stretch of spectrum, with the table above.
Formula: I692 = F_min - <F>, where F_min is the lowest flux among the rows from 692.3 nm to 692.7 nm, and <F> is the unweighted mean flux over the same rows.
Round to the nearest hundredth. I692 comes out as -0.12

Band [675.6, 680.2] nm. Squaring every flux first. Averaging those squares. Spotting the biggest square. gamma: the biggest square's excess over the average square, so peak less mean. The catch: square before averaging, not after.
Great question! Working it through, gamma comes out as 20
